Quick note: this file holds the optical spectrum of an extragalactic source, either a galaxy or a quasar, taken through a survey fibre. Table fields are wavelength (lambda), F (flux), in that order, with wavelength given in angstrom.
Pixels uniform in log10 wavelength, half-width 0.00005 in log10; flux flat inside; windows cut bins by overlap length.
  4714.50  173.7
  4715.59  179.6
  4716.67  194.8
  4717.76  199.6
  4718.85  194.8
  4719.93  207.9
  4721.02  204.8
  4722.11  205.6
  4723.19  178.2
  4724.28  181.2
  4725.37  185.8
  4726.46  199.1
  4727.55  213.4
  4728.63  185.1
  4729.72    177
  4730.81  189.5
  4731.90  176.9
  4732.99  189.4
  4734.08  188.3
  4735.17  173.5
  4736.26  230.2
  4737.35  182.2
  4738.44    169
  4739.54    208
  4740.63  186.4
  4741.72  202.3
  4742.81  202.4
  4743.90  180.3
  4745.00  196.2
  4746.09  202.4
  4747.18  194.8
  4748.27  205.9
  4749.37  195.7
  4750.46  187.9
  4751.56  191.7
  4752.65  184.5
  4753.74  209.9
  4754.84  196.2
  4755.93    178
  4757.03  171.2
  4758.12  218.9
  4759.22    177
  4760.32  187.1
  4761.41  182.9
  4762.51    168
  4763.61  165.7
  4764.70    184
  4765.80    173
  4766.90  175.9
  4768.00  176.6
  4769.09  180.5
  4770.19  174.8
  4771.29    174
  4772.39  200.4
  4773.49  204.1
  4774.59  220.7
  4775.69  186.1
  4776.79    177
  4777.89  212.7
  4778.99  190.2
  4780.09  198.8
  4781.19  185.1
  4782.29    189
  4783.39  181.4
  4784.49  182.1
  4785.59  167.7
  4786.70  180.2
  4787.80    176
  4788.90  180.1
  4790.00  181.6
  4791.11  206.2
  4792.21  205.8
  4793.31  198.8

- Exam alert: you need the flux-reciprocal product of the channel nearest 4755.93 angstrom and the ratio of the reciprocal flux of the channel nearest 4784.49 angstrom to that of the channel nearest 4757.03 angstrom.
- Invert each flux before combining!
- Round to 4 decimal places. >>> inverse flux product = 0.0053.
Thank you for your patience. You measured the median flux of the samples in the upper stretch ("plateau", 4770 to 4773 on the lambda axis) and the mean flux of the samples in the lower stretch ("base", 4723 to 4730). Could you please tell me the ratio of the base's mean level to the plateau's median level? 1.08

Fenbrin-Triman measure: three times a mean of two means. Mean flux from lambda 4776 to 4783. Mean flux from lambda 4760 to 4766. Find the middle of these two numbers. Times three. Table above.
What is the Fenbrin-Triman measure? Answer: 553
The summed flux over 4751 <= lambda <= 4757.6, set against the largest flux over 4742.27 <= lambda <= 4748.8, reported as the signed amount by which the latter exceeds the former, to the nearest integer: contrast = -926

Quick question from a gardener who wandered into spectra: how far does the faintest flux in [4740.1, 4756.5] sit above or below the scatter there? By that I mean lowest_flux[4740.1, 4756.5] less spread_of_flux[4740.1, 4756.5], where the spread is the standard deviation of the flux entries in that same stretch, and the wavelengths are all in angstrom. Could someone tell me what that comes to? 169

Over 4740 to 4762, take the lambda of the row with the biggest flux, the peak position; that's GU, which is 4758.12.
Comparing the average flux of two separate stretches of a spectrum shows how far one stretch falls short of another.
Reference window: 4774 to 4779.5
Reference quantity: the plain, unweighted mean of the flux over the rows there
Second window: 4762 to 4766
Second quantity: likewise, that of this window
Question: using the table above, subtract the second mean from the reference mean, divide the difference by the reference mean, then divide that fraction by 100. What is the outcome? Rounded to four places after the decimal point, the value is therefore 0.0012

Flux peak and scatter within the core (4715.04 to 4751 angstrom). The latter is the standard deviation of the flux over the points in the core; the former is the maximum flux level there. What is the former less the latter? 217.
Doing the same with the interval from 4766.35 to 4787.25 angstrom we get 207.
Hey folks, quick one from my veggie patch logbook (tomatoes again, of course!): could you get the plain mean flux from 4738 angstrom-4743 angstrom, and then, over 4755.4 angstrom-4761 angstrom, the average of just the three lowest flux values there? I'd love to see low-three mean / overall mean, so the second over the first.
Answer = 0.91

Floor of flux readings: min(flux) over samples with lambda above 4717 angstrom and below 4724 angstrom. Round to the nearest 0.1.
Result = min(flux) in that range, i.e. 178.2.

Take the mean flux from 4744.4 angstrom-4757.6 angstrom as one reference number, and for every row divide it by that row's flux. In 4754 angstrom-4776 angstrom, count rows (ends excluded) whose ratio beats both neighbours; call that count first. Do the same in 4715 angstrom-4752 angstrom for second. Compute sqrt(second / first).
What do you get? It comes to 1.5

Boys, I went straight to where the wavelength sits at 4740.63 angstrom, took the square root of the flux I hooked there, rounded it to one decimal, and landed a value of 13.7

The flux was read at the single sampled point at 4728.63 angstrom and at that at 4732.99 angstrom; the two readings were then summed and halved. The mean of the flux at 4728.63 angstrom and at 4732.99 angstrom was 187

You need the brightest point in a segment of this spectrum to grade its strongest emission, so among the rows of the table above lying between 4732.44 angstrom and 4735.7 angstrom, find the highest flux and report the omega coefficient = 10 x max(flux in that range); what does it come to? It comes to 1894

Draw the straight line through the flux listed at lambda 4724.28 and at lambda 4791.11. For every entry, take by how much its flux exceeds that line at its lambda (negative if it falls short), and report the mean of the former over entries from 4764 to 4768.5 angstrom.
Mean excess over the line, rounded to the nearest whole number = -20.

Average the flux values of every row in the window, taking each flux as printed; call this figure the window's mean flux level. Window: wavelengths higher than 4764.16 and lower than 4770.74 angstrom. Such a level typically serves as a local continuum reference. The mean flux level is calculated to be 177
